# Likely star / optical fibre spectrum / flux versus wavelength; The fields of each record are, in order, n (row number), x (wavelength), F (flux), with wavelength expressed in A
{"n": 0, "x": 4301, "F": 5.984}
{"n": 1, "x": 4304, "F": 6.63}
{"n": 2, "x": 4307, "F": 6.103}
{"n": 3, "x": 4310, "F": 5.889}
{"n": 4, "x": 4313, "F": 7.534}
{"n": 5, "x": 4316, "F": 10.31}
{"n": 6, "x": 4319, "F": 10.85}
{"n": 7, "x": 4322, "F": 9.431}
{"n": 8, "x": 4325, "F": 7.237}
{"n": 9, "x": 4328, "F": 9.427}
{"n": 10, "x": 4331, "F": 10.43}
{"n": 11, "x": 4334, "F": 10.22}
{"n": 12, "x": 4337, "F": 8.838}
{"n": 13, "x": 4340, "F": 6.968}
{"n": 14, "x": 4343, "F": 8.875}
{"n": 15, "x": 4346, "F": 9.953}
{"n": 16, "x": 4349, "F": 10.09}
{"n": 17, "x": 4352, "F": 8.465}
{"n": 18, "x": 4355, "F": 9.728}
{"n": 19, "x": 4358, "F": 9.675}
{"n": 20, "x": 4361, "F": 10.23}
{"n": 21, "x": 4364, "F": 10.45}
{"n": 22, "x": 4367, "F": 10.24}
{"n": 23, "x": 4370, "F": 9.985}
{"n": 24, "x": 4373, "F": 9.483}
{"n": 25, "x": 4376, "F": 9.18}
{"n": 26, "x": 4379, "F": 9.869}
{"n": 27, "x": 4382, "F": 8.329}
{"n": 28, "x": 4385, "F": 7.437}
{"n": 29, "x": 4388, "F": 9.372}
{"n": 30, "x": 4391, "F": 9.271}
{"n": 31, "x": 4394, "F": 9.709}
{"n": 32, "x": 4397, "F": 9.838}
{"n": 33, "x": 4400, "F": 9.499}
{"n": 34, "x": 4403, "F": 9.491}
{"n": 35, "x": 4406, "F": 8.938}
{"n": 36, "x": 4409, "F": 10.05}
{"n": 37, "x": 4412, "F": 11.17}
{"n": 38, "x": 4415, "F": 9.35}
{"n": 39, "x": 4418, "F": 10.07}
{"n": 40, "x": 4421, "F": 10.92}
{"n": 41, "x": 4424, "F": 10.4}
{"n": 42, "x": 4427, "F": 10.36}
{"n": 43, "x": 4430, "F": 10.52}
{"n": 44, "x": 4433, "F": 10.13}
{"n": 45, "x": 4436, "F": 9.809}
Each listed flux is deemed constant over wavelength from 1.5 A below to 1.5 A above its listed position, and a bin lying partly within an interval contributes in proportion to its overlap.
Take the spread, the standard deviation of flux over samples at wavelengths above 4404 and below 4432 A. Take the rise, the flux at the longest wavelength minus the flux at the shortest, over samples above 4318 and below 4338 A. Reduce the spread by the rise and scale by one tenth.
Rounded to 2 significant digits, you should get 0.27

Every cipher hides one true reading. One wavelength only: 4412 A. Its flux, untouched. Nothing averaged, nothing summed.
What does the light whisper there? 11.17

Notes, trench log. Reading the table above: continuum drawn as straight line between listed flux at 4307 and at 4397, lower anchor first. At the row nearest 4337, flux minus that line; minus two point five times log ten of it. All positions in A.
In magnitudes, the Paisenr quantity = -0.43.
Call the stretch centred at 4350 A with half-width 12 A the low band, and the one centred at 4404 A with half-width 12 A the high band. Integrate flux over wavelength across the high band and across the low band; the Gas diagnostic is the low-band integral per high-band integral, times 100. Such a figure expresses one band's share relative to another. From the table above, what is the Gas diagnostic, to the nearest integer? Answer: 95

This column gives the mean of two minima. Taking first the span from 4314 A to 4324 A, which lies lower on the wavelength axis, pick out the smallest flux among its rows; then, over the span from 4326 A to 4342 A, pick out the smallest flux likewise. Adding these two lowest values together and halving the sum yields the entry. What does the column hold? 8.2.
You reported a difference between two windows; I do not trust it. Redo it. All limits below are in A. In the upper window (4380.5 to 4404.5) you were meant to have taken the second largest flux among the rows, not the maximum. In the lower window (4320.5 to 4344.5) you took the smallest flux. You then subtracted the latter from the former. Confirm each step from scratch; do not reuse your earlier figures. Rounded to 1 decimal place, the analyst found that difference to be 2.7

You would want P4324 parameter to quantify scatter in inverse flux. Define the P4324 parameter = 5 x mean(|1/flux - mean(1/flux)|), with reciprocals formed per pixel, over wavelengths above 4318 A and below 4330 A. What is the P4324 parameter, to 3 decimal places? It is 0.069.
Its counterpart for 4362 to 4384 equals 0.031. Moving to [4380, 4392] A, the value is 0.050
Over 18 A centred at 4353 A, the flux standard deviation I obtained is 0.6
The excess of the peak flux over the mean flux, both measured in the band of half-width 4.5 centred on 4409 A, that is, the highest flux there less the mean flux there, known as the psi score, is 1.1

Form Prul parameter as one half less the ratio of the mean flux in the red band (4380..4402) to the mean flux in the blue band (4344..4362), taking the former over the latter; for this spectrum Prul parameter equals -0.44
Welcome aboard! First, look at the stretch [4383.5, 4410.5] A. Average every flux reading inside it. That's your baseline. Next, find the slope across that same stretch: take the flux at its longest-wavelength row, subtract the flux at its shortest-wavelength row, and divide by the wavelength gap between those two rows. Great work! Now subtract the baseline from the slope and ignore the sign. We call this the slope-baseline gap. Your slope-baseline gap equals 9.2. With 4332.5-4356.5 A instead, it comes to 9.2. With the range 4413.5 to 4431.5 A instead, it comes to 10.2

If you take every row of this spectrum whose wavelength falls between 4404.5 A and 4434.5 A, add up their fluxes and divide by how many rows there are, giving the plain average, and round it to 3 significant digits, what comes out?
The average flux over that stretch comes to 10.2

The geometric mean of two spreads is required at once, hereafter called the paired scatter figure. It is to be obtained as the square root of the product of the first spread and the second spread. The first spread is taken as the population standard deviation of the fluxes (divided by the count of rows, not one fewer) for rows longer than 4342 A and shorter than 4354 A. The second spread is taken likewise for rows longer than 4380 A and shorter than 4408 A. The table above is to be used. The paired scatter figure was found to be 0.71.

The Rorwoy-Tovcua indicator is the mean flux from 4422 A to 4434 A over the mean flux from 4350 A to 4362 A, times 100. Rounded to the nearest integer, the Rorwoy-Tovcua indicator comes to 109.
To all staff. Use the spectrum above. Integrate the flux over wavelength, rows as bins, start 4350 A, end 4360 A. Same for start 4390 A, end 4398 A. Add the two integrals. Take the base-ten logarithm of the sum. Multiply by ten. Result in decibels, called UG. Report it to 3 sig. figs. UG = 22.3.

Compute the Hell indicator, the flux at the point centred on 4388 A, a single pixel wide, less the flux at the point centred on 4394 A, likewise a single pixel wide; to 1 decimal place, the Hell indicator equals -0.3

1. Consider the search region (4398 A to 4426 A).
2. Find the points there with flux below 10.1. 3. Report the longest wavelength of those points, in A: 4418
